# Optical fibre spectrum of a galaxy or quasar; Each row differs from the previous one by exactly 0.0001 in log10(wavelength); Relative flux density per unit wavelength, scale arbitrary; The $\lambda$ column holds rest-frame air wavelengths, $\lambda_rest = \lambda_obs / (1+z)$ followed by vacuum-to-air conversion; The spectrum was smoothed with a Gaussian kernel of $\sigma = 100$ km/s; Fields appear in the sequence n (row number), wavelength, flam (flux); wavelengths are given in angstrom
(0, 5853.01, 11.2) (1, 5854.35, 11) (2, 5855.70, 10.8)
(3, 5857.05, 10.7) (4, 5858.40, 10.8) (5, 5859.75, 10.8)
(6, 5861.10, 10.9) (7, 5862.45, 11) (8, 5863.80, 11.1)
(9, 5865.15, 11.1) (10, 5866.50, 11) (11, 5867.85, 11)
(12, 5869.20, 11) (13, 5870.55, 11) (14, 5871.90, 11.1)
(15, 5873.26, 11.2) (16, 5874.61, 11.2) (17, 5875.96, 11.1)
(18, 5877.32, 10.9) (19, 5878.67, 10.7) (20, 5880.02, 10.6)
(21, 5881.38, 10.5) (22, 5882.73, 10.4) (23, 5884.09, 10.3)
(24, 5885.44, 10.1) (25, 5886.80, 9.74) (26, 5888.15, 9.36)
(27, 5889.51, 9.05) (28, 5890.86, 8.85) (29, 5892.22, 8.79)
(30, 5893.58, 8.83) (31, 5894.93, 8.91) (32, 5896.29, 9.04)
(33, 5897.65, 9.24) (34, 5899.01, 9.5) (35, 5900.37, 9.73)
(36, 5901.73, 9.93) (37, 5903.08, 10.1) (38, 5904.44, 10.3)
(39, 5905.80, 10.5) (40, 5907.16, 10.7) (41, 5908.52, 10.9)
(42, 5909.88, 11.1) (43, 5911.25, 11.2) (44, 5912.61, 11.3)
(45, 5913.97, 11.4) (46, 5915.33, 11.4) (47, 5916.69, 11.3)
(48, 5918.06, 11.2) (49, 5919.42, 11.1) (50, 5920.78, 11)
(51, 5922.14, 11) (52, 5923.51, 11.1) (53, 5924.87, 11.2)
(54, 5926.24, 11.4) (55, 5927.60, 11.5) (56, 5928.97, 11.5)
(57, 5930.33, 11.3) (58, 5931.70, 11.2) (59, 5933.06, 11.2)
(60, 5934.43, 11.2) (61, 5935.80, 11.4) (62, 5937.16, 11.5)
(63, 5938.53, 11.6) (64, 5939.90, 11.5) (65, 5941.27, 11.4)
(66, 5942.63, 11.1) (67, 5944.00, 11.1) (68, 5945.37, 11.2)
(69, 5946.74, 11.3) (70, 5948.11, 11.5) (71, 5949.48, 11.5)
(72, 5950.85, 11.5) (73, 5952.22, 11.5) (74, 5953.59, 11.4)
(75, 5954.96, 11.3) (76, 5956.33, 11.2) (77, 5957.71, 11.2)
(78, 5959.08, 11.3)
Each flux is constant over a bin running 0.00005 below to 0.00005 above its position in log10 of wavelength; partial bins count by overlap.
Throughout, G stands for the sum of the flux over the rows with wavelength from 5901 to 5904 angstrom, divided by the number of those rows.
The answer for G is 10.0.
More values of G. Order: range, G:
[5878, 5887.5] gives 10.3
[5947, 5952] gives 11.5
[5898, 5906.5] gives 10.0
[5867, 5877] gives 11.1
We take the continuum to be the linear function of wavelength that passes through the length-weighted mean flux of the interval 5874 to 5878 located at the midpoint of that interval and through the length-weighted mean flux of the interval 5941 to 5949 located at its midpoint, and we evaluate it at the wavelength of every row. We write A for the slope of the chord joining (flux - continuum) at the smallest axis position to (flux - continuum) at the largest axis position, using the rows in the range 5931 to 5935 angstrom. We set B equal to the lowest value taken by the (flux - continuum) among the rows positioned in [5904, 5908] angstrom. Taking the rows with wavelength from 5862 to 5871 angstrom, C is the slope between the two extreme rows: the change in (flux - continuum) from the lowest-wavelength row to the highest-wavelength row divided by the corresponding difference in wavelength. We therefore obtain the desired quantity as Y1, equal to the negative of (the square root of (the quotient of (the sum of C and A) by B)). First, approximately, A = 0.00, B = -0.8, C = -0.003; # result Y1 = -0.1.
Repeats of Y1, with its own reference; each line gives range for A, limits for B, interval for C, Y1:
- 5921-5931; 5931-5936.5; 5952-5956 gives -1.0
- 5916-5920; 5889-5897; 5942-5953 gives -0.1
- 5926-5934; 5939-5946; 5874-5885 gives -0.9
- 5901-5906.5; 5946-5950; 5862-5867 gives -2.4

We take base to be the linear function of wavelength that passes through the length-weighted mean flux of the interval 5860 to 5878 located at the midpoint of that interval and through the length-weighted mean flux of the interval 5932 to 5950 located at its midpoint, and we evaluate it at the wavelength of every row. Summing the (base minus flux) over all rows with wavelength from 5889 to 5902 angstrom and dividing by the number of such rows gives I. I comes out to 2.0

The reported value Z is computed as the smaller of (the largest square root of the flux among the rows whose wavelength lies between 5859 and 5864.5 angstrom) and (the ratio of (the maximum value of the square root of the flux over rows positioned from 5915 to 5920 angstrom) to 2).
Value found 1.69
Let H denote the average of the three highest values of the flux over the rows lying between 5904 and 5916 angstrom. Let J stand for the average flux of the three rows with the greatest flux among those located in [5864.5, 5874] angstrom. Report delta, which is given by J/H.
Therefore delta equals 0.98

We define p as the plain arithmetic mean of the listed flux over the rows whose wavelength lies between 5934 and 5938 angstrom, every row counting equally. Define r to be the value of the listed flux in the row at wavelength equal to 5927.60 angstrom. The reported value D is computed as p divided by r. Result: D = 0.99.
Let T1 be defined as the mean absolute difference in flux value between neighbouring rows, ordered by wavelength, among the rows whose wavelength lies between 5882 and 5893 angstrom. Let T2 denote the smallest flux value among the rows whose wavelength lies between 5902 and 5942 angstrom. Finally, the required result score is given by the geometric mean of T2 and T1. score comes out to 1.52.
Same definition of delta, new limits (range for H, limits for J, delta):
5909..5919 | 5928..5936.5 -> 1.00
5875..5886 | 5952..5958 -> 1.05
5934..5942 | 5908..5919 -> 0.99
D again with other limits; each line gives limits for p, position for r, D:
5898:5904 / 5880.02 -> 0.93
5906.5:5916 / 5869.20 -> 1.01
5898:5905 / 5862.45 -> 0.90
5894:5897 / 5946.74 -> 0.79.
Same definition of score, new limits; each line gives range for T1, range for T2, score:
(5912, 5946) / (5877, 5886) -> 0.98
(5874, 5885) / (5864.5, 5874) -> 1.19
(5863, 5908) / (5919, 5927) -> 1.26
